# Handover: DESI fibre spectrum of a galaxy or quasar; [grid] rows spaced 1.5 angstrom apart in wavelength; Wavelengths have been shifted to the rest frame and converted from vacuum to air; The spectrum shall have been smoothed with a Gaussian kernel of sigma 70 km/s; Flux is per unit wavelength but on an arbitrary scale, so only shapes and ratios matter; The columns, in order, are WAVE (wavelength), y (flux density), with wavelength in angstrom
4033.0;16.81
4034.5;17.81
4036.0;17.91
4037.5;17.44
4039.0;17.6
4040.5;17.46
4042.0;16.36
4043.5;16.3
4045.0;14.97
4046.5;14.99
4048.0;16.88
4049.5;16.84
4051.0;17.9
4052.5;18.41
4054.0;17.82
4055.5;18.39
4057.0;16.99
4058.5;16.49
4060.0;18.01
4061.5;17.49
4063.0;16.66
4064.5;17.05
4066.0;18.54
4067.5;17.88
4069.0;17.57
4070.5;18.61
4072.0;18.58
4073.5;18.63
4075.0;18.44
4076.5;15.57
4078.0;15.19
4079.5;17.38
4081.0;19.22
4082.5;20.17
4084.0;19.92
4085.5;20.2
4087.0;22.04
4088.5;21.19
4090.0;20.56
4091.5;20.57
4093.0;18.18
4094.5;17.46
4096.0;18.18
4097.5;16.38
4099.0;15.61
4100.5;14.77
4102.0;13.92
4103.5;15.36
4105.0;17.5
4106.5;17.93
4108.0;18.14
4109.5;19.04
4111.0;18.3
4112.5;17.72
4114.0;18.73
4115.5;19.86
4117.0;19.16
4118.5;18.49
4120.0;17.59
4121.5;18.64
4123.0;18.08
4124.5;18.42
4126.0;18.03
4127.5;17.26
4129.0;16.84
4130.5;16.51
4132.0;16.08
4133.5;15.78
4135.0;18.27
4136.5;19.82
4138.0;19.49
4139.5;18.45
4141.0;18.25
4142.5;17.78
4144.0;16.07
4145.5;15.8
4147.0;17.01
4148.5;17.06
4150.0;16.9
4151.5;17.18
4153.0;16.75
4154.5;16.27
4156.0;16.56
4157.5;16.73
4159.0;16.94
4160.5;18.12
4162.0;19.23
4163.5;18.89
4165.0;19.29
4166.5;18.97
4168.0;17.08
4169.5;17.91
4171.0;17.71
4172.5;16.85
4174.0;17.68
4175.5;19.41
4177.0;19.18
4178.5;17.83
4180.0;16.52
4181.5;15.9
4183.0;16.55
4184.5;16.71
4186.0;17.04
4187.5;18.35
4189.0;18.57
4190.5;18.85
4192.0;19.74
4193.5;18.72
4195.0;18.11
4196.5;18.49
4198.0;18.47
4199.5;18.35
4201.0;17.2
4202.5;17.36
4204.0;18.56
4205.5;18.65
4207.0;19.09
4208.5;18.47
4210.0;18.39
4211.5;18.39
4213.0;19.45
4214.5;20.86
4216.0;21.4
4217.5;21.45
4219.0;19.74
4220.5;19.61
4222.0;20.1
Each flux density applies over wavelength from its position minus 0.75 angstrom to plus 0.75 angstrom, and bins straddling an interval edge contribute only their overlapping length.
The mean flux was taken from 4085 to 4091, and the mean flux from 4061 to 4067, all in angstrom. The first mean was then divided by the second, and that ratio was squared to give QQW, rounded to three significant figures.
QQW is 1.45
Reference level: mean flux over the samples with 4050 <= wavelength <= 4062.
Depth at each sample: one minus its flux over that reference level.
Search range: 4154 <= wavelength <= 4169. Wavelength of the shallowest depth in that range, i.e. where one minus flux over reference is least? 4165.0 angstrom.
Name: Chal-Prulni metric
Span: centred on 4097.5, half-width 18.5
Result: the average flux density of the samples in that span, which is 18.3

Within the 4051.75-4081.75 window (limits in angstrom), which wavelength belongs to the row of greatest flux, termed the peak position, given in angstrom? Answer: 4081.0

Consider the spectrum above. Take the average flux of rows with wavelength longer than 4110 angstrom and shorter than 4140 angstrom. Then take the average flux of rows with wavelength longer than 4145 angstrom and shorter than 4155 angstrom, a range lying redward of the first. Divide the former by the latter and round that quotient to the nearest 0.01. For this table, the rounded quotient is 1.08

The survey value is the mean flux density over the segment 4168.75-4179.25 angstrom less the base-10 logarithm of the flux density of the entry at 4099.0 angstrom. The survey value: 16.9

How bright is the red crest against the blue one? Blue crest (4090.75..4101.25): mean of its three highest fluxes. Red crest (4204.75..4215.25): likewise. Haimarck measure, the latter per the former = 1.04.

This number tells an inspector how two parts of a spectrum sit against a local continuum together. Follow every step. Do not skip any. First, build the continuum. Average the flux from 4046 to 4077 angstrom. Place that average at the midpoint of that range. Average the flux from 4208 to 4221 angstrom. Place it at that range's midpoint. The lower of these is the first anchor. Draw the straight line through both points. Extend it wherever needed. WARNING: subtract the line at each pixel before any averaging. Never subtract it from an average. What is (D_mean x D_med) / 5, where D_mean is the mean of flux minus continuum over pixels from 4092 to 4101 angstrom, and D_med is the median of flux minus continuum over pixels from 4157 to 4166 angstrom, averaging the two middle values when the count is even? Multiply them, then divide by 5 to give 0.12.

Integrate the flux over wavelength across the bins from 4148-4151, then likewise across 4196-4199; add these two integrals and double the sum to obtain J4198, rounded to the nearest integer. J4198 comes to 213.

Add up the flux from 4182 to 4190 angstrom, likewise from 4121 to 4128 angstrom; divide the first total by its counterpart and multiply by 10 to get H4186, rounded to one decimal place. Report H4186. 9.6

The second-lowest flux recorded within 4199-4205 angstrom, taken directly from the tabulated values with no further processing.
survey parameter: 17.36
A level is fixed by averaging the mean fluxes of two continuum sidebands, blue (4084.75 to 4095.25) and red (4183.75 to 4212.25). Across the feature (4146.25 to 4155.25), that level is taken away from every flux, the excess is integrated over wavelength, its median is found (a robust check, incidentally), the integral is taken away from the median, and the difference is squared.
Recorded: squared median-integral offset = 341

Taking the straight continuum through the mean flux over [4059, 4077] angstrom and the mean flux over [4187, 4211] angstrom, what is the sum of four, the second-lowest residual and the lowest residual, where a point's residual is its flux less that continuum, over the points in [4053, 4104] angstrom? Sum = -3.2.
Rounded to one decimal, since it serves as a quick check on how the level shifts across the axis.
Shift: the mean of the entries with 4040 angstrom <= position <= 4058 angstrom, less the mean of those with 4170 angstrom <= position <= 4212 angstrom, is -1.1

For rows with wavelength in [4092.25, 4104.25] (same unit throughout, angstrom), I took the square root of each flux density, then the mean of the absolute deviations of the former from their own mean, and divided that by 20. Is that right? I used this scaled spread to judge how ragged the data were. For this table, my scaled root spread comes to 0.0082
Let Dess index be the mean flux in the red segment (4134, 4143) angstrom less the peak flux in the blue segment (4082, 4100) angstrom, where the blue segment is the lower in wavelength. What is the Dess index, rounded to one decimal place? -3.4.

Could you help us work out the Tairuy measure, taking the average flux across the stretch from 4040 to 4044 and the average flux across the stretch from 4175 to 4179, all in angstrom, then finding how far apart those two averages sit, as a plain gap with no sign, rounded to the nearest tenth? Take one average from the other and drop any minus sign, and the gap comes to 2.1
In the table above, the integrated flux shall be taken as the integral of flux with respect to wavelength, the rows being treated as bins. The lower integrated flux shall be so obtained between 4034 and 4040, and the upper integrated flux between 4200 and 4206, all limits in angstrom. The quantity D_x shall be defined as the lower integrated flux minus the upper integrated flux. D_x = -1.5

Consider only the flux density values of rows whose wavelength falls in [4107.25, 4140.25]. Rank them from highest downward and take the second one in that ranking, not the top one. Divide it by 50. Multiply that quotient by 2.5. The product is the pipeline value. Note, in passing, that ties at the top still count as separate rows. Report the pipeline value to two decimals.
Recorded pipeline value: 0.99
